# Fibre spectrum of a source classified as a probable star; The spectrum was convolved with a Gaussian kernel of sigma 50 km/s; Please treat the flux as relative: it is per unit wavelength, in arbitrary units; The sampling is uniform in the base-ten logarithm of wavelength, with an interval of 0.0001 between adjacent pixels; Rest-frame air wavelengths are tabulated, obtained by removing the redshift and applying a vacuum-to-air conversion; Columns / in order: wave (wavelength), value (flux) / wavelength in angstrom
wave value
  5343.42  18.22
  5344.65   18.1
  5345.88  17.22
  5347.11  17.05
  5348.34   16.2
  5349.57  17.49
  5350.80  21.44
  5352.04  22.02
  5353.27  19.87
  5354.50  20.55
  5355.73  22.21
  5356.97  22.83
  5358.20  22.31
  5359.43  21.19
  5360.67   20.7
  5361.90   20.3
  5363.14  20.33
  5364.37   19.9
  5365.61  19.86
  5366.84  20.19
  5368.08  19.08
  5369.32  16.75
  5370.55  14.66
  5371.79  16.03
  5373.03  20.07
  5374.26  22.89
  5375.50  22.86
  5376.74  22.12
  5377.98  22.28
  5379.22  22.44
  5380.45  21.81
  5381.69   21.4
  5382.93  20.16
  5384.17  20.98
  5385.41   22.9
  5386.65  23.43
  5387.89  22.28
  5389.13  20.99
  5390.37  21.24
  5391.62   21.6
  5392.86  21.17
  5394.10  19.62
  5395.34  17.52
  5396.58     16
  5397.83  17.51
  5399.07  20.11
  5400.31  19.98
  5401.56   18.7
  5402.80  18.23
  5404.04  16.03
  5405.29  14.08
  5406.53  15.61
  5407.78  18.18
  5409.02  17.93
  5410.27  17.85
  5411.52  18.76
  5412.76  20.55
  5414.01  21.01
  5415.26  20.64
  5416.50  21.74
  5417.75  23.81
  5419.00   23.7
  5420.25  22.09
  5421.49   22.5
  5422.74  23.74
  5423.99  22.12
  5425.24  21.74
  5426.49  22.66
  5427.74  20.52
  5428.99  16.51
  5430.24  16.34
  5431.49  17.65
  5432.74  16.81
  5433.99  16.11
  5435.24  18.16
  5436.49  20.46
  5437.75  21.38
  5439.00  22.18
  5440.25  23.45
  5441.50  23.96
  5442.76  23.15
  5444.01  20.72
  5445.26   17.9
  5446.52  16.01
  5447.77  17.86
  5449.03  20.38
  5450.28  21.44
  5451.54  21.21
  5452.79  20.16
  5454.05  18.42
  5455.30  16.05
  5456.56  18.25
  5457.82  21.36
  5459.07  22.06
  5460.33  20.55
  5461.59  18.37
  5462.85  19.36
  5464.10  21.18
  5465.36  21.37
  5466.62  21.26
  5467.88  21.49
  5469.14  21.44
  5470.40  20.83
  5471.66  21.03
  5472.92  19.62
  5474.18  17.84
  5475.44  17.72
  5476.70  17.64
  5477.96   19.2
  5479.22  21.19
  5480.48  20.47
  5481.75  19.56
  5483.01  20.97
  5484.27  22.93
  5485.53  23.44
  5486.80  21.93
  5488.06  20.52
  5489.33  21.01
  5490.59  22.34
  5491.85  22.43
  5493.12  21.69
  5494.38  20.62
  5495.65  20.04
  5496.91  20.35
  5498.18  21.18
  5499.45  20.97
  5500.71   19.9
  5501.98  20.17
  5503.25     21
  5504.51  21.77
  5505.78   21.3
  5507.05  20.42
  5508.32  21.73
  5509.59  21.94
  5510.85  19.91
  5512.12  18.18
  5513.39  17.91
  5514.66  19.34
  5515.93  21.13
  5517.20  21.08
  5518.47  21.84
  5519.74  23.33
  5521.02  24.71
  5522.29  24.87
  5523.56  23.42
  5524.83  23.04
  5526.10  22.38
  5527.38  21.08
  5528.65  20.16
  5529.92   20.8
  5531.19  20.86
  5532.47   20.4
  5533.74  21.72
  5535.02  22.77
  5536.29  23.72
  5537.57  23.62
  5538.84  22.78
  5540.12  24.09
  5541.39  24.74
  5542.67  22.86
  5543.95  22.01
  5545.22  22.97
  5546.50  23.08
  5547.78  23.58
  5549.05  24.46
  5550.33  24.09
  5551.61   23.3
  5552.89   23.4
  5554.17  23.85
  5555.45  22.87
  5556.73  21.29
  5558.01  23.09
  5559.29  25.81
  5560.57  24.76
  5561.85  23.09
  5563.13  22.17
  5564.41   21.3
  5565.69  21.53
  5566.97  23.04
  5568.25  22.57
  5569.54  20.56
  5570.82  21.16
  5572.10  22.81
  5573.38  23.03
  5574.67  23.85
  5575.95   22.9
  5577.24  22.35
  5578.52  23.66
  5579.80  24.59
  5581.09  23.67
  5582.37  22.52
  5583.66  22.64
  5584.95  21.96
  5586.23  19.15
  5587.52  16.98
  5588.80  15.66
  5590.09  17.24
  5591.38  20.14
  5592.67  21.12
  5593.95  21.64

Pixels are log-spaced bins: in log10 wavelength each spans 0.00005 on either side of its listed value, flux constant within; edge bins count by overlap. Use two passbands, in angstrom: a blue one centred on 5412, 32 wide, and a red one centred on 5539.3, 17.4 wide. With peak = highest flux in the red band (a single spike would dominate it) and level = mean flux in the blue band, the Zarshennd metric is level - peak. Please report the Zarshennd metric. -4.9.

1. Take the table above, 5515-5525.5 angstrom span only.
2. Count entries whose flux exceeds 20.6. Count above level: 8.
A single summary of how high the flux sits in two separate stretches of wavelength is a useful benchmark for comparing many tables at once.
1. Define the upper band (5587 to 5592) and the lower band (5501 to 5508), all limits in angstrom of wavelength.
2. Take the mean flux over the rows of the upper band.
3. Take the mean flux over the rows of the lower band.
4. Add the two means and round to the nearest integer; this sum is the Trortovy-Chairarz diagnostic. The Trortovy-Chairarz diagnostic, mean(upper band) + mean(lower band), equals 38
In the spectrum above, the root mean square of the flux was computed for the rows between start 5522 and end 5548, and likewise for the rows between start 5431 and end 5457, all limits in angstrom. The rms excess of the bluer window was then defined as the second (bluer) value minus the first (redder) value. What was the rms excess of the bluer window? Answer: -2.9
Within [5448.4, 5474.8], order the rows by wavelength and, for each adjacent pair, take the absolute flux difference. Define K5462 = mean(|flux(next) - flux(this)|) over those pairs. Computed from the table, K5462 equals 1.18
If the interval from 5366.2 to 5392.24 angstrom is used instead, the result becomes 1.17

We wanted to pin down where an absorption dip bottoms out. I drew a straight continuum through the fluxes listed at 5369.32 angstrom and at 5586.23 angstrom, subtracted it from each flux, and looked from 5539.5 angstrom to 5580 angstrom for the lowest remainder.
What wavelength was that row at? 5569.54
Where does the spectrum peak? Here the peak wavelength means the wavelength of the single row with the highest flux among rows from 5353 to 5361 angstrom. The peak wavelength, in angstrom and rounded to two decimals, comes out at 5356.97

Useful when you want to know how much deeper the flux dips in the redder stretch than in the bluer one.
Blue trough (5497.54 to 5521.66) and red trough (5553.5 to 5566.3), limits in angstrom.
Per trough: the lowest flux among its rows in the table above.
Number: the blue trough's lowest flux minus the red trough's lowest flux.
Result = -3.4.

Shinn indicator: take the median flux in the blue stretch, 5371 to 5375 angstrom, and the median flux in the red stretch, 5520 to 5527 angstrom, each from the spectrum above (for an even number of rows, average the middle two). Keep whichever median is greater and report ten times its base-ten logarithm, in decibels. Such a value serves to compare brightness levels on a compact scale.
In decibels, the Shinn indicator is 13.70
